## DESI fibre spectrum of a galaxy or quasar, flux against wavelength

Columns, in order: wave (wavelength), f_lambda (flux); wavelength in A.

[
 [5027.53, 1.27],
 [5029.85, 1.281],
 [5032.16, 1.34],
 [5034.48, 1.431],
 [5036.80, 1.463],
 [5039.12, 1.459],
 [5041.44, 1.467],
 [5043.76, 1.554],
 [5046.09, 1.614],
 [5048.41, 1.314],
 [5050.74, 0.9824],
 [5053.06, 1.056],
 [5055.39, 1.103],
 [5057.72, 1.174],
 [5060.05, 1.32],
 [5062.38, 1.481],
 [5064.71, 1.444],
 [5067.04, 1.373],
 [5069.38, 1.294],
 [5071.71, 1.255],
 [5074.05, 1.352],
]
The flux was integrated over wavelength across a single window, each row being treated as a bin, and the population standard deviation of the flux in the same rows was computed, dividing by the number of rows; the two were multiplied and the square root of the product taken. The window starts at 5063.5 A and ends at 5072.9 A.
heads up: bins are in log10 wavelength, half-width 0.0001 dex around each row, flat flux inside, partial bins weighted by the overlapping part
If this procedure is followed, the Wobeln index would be 0.96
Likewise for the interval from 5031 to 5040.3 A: 0.81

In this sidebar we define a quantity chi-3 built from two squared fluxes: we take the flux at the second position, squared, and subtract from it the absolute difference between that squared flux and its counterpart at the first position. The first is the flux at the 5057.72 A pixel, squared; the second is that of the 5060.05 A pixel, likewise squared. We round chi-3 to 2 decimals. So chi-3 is 1.38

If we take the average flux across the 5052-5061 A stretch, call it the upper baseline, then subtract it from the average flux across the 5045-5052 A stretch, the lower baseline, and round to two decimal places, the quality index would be 0.14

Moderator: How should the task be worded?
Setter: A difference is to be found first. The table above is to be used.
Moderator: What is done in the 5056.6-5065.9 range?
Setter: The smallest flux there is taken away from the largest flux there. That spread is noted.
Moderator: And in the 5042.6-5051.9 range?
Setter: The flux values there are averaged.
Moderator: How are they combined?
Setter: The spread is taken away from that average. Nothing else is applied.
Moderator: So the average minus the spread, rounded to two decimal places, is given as 1.06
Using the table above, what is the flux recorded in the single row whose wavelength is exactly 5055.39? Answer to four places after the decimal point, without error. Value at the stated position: 1.1030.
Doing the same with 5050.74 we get 0.9824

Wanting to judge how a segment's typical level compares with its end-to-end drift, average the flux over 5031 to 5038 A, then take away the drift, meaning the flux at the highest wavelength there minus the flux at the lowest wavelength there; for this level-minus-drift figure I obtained 1.29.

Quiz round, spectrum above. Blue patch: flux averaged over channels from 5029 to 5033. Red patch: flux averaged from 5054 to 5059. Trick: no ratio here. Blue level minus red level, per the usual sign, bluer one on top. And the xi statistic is 0.17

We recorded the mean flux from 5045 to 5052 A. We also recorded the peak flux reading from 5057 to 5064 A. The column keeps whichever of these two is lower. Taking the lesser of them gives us 1.30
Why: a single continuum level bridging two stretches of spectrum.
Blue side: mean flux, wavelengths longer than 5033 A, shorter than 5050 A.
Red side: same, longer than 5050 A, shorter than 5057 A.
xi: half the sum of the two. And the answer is 1.26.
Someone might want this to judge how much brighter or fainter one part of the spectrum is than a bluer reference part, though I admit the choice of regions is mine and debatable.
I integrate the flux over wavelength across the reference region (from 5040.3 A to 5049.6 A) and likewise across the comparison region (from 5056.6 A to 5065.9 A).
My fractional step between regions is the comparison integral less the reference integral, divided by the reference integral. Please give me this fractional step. -0.09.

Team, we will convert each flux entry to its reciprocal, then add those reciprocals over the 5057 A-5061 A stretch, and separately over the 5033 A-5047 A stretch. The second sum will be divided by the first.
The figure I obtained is 2.49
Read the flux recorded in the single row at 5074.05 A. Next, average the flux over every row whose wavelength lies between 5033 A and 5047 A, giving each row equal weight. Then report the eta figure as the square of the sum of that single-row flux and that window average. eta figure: 8.1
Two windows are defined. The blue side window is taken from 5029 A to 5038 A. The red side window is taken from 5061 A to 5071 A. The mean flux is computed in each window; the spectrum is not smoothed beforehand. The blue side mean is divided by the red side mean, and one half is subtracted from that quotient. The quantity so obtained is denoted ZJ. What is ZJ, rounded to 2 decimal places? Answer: 0.49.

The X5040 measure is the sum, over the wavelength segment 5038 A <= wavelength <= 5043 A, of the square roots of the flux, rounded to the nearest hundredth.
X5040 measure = 2.42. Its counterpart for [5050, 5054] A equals 2.02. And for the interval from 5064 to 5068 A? 2.37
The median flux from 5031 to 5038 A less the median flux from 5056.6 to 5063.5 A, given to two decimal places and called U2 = 0.11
